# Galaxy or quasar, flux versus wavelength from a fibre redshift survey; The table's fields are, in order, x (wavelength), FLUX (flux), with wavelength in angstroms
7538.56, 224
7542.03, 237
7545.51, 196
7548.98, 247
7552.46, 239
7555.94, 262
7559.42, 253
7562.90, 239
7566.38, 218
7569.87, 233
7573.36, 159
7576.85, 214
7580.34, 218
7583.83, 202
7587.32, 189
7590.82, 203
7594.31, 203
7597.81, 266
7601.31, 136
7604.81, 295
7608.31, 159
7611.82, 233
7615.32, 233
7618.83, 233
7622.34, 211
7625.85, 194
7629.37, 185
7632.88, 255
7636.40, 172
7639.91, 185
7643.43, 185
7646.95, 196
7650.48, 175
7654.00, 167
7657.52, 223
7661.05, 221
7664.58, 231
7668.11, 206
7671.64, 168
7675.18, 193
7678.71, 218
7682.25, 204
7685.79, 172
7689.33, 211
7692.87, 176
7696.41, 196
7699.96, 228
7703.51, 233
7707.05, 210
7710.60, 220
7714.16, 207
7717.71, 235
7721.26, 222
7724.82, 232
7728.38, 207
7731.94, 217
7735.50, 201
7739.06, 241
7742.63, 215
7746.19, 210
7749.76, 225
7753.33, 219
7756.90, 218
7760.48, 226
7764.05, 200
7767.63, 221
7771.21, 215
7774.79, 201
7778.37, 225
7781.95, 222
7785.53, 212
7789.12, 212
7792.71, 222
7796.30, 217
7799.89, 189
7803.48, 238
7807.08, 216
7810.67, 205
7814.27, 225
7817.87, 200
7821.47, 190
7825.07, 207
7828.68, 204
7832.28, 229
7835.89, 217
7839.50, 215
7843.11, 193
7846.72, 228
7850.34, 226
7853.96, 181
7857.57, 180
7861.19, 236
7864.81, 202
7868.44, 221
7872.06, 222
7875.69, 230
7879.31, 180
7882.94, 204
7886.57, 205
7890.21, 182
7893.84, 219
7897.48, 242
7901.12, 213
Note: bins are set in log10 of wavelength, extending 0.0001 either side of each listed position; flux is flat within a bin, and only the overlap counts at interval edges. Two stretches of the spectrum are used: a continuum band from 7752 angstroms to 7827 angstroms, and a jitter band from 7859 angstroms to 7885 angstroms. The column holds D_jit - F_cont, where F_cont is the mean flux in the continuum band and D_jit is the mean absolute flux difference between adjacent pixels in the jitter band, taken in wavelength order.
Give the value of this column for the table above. -191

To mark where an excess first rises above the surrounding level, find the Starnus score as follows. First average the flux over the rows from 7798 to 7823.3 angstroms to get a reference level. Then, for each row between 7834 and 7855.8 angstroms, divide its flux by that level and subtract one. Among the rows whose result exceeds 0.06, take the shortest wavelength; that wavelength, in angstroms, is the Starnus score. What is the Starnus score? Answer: 7846.72 angstroms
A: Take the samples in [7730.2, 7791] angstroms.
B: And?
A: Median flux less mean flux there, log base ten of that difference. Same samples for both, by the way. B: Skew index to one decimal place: -0.3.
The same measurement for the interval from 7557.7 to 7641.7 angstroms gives -0.3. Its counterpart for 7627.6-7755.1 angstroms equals 0.4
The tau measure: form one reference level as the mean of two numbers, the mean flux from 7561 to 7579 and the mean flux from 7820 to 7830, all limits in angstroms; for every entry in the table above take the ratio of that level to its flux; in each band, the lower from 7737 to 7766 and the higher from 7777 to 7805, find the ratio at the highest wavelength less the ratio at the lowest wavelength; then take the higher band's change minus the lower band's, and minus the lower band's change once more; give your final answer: -0.40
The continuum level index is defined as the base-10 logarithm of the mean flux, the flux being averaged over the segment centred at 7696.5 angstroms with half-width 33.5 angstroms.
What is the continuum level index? 2.32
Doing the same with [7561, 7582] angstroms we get 2.33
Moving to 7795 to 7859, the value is 2.32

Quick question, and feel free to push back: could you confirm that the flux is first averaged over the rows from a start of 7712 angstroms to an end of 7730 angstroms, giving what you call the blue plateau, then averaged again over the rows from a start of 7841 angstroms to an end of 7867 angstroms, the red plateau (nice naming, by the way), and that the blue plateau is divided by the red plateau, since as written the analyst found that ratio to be 1.07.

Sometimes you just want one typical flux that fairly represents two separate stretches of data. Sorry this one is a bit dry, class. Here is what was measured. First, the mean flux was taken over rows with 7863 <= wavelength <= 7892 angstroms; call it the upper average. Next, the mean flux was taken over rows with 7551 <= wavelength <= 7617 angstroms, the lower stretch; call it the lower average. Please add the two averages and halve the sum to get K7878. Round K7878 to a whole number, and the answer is 212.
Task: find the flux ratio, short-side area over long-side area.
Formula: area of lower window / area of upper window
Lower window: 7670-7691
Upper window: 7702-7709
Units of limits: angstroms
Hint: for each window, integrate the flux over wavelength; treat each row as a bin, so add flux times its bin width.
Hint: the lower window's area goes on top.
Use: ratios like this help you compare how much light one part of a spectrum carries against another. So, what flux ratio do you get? 2.6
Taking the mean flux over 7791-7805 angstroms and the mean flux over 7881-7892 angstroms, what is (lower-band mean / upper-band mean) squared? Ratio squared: 1.21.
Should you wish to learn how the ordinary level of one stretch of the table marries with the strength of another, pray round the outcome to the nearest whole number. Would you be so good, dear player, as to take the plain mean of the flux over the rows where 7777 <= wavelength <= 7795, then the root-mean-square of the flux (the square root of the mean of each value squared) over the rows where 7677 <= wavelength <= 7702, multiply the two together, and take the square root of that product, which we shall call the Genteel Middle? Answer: 210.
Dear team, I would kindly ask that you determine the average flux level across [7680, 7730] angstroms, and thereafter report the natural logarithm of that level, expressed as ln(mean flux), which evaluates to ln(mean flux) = 5.35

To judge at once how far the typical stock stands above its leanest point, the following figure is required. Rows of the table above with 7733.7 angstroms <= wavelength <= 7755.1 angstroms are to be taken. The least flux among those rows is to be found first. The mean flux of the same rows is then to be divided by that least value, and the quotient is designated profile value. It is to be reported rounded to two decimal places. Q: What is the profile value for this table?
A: 1.09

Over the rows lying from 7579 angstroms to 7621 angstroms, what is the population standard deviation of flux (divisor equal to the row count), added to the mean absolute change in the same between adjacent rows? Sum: 96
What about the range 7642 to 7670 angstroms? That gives 41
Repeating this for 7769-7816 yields 28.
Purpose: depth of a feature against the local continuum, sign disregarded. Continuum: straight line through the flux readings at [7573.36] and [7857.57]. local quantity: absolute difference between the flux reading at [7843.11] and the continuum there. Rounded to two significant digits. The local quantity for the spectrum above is 14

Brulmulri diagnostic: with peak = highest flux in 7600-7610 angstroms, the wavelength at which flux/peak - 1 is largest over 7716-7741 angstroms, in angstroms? 7739.06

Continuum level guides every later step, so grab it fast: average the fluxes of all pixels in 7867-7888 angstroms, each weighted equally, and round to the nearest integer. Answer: 210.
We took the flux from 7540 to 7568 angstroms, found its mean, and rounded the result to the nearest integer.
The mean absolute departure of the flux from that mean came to 15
